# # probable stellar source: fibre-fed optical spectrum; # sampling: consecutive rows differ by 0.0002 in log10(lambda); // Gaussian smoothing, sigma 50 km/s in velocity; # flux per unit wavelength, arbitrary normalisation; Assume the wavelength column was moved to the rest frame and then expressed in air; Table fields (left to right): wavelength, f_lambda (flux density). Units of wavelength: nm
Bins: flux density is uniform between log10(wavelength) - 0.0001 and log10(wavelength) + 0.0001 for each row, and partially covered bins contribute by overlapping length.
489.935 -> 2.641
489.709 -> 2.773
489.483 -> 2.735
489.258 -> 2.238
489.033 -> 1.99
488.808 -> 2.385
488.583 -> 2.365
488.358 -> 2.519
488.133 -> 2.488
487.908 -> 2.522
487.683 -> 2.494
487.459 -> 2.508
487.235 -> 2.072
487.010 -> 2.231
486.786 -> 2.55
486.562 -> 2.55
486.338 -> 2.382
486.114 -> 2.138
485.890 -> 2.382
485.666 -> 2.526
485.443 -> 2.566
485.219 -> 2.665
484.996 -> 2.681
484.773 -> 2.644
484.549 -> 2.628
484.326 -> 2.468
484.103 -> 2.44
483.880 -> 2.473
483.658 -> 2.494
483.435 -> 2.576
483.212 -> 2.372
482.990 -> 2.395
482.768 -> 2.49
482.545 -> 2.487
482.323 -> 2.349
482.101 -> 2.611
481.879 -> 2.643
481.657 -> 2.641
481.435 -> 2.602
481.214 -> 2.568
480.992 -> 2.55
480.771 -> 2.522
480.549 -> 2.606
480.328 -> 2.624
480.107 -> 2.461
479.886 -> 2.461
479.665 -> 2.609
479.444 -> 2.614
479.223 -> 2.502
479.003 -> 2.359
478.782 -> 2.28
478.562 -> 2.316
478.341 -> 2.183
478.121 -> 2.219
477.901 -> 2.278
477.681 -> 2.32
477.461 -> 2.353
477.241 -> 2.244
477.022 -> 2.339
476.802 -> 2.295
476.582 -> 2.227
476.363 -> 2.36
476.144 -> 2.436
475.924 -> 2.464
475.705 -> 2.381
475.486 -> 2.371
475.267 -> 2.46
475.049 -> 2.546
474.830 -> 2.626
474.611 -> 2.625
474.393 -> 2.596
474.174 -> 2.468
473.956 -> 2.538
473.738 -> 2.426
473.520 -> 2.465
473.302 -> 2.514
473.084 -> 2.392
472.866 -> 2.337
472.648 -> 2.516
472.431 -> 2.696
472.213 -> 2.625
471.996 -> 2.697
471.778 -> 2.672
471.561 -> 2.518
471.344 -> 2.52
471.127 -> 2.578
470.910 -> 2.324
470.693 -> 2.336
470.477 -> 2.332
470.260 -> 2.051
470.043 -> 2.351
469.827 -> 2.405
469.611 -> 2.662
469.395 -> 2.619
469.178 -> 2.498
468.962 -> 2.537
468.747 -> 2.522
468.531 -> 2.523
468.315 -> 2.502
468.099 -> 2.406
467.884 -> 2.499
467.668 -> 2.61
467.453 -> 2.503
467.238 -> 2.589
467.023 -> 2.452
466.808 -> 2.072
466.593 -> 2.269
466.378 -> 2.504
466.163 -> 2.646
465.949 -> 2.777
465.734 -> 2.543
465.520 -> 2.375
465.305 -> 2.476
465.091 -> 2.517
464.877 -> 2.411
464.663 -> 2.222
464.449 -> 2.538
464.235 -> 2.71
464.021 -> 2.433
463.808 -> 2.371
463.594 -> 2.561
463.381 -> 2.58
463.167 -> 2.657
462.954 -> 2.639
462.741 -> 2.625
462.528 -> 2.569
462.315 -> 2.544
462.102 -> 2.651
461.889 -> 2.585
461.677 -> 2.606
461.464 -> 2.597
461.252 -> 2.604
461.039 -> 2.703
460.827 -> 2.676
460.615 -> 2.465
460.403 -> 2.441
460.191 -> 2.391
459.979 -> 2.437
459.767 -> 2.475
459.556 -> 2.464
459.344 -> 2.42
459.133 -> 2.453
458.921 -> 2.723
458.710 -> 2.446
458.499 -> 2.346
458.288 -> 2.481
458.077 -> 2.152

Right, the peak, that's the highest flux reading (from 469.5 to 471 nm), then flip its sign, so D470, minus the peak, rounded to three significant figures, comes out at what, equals -2.66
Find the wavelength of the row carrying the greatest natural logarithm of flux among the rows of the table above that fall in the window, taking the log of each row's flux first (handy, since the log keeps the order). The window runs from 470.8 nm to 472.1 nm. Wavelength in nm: 471.996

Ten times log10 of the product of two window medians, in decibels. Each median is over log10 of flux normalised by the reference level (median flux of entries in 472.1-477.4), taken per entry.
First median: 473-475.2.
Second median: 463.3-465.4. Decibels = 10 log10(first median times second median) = -42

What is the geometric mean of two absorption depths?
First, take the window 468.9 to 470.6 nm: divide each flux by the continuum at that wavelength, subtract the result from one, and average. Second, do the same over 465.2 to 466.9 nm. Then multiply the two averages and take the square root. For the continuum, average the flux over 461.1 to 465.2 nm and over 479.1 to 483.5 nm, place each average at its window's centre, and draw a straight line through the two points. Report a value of 0.039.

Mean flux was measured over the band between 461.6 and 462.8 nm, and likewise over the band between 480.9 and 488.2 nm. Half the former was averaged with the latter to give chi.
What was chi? 1.894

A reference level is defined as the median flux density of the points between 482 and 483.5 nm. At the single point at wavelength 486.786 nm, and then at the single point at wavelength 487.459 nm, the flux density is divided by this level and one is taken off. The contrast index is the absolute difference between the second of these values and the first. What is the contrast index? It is 0.017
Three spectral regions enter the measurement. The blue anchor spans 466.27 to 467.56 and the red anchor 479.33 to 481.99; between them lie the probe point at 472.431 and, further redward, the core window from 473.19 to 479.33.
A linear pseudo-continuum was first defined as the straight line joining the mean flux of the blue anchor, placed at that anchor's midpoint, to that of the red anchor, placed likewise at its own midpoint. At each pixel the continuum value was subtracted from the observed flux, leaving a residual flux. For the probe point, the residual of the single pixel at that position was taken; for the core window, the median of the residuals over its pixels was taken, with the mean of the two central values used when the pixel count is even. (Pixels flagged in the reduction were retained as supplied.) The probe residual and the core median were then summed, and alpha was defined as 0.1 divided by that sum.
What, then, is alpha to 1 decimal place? 1.1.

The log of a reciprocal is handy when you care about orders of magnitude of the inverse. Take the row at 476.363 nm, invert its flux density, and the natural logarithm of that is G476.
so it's -0.86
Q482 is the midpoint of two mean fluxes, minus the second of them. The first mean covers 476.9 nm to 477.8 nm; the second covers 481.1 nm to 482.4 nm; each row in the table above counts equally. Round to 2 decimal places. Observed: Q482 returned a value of -0.13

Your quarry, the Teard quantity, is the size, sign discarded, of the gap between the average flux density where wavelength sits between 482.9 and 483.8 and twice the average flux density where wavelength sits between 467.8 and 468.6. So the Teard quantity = 2.5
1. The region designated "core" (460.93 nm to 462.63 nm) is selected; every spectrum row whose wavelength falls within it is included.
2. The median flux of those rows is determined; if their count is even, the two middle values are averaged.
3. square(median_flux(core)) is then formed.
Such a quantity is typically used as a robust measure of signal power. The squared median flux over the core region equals 6.76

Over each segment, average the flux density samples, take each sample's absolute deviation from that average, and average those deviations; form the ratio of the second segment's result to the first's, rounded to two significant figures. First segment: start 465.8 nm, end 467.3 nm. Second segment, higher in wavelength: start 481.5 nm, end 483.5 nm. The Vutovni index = 0.55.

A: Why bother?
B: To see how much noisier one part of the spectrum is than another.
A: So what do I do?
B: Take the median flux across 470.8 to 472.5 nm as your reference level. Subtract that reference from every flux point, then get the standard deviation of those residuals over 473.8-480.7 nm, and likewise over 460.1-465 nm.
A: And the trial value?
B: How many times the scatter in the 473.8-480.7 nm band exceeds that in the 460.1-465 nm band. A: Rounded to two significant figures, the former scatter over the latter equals 1.1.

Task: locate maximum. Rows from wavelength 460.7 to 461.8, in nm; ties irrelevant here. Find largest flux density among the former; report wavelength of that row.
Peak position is 461.039 nm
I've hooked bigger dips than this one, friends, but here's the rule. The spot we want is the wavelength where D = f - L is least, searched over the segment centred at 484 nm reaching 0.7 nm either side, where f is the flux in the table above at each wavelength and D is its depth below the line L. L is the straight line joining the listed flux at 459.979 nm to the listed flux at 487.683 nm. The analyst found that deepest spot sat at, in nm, 484.103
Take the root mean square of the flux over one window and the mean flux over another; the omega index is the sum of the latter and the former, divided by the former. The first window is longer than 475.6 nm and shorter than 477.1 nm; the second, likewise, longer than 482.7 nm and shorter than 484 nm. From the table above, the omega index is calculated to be 2.05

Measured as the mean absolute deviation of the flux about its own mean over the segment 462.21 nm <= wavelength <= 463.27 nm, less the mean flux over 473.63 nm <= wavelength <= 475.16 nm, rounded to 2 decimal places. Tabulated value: -2.51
